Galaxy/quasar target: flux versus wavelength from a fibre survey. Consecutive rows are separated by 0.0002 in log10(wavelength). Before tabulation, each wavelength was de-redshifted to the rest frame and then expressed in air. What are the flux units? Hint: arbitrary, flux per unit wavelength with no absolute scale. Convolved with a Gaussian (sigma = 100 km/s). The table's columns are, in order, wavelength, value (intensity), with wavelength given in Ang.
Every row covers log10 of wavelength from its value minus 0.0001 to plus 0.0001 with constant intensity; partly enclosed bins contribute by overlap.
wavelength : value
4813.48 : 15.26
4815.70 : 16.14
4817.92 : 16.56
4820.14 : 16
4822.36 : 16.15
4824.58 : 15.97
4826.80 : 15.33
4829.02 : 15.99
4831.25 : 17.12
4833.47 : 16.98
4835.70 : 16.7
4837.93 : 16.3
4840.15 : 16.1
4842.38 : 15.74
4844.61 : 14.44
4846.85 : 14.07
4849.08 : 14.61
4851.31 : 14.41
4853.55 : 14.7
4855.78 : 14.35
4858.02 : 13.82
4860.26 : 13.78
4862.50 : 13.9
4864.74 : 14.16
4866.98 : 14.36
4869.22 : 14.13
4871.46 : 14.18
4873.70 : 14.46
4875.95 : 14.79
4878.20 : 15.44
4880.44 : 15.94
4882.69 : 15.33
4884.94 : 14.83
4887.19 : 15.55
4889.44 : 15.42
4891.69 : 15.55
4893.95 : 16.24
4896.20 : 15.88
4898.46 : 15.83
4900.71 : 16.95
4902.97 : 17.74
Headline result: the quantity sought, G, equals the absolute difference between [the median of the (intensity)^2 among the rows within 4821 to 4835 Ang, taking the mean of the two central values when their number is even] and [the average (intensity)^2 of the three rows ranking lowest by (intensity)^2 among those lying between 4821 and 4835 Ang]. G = 10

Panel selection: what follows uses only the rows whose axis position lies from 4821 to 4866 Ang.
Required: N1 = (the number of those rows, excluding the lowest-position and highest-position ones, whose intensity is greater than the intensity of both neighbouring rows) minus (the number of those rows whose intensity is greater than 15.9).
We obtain -5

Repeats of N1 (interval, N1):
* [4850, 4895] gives 2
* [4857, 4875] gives 1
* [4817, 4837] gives -6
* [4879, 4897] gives 0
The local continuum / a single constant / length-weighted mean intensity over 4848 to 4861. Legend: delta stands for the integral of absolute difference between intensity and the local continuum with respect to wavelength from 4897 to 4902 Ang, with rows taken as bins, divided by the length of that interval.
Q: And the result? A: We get 2.1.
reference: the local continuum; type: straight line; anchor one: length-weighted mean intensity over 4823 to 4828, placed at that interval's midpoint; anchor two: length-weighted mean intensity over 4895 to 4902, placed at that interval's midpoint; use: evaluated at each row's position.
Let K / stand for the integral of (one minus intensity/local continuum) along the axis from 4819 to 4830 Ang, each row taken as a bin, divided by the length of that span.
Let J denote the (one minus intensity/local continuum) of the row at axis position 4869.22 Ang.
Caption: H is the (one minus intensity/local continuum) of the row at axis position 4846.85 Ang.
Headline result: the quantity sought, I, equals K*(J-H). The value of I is -0.0001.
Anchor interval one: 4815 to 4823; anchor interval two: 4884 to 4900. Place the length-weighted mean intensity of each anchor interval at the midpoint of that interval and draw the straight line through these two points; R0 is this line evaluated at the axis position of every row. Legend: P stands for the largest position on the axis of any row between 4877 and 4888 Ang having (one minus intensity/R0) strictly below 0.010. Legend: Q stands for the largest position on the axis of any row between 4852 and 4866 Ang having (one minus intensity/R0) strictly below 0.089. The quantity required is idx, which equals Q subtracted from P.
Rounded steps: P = 4887.19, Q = 4853.55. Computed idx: 33.6 Ang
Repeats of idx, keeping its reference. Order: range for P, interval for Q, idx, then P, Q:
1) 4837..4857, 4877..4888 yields -47.0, 4840.15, 4887.19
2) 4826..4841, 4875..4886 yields -44.8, 4840.15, 4884.94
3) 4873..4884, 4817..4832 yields 49.2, 4880.44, 4831.25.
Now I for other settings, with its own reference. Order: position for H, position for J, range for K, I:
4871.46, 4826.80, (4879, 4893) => -0.0041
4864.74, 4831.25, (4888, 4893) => -0.0085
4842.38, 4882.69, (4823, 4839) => -0.0016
